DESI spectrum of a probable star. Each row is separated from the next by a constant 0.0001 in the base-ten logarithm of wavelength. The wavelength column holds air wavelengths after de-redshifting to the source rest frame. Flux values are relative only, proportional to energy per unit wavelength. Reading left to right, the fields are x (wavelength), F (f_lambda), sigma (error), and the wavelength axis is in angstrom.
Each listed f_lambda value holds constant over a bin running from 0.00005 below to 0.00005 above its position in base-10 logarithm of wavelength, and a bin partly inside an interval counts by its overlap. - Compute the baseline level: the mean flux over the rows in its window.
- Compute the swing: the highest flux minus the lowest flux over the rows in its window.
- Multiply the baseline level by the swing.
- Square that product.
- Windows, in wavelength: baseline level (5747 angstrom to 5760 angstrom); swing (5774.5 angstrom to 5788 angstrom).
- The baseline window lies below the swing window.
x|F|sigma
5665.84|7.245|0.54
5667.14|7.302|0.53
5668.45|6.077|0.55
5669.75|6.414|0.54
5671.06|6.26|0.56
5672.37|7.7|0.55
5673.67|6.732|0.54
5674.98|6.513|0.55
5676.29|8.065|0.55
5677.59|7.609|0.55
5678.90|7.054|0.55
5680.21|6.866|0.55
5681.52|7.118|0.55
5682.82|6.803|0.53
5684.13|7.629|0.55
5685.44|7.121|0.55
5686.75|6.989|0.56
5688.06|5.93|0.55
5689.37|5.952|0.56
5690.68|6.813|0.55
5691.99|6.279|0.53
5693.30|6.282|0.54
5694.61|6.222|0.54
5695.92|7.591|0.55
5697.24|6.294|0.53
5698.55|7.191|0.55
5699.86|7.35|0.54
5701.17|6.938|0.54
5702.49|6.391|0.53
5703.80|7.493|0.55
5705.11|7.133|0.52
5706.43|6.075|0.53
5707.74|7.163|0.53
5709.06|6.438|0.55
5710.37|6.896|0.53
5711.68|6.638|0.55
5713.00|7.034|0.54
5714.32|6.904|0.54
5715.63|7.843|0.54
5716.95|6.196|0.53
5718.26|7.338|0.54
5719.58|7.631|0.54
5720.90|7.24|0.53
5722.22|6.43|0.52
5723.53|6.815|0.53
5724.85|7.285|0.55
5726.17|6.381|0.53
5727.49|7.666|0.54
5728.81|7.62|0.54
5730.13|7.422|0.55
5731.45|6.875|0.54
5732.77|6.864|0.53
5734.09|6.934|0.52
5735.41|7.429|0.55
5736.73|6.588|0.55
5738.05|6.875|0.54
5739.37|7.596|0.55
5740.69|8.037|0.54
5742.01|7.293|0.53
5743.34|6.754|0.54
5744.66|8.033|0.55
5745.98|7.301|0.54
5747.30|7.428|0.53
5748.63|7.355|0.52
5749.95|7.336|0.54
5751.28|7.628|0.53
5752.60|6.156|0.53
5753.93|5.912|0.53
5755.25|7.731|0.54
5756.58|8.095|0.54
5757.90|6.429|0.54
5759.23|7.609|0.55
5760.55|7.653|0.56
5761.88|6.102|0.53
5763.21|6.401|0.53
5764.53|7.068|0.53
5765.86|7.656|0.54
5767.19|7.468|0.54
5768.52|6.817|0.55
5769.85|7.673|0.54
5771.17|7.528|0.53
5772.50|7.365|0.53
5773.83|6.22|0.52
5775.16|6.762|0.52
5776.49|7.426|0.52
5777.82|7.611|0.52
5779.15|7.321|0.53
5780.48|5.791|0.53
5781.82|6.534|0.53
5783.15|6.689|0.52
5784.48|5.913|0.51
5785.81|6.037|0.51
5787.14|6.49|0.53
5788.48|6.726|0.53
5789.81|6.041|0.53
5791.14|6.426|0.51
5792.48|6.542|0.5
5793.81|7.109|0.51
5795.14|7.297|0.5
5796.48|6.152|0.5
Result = 170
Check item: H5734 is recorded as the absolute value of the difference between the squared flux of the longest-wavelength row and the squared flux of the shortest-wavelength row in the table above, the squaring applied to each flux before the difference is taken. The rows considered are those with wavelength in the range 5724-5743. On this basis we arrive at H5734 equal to 0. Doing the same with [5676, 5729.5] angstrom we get 7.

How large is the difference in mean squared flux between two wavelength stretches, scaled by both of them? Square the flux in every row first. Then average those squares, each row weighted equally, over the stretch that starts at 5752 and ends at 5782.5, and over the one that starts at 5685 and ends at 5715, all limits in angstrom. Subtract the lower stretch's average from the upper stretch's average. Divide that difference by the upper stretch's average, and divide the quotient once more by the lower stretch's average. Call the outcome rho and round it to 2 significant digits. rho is 0.0017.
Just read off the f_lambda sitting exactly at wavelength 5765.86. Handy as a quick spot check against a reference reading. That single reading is 7.656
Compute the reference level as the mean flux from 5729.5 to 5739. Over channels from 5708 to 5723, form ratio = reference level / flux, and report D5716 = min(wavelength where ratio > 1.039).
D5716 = 5709.06 angstrom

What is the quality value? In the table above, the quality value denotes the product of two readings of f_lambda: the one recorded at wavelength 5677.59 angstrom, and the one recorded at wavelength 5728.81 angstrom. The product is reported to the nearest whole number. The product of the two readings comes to 58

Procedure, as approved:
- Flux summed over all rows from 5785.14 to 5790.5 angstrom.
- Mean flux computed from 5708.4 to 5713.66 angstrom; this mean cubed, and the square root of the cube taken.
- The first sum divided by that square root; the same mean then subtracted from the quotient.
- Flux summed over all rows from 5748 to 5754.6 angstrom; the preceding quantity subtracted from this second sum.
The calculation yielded 40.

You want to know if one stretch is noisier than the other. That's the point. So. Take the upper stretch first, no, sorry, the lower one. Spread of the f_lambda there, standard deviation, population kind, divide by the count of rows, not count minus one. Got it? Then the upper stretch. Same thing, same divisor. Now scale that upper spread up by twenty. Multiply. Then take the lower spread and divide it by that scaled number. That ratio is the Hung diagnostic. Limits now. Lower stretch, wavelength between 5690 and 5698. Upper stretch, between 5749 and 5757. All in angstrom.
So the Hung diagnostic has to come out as 0.03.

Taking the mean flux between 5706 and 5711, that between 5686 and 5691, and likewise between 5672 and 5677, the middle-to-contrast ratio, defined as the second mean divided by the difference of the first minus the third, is -11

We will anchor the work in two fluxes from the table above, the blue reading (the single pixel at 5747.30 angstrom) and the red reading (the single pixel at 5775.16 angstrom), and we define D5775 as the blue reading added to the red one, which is 14.2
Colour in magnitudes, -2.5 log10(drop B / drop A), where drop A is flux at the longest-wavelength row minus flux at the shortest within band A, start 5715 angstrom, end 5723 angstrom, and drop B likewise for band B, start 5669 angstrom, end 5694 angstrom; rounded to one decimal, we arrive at 2.6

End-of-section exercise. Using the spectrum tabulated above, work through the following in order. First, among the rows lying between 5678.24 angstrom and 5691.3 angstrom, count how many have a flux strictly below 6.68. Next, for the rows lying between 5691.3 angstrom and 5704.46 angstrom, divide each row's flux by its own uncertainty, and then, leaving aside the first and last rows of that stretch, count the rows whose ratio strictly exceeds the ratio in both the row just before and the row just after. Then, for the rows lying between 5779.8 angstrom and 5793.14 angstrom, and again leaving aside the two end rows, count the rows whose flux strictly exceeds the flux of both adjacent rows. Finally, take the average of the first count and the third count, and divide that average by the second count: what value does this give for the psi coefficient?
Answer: 1.0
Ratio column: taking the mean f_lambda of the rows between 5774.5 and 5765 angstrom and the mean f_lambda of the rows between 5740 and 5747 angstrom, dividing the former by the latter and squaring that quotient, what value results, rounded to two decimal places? 0.94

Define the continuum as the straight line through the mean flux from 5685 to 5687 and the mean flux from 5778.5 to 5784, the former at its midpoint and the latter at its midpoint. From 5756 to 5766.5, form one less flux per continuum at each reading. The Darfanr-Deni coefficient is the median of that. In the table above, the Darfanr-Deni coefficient -0.10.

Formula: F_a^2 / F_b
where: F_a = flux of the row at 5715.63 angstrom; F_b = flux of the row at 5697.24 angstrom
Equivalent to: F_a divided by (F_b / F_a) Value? 9.8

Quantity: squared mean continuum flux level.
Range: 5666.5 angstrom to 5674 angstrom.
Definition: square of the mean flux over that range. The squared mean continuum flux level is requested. 46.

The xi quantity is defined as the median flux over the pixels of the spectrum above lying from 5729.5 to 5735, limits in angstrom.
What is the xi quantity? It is 6.90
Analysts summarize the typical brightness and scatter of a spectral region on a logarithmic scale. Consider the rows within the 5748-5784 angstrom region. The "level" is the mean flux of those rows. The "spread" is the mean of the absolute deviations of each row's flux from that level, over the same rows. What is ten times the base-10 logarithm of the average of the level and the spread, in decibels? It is 5.81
